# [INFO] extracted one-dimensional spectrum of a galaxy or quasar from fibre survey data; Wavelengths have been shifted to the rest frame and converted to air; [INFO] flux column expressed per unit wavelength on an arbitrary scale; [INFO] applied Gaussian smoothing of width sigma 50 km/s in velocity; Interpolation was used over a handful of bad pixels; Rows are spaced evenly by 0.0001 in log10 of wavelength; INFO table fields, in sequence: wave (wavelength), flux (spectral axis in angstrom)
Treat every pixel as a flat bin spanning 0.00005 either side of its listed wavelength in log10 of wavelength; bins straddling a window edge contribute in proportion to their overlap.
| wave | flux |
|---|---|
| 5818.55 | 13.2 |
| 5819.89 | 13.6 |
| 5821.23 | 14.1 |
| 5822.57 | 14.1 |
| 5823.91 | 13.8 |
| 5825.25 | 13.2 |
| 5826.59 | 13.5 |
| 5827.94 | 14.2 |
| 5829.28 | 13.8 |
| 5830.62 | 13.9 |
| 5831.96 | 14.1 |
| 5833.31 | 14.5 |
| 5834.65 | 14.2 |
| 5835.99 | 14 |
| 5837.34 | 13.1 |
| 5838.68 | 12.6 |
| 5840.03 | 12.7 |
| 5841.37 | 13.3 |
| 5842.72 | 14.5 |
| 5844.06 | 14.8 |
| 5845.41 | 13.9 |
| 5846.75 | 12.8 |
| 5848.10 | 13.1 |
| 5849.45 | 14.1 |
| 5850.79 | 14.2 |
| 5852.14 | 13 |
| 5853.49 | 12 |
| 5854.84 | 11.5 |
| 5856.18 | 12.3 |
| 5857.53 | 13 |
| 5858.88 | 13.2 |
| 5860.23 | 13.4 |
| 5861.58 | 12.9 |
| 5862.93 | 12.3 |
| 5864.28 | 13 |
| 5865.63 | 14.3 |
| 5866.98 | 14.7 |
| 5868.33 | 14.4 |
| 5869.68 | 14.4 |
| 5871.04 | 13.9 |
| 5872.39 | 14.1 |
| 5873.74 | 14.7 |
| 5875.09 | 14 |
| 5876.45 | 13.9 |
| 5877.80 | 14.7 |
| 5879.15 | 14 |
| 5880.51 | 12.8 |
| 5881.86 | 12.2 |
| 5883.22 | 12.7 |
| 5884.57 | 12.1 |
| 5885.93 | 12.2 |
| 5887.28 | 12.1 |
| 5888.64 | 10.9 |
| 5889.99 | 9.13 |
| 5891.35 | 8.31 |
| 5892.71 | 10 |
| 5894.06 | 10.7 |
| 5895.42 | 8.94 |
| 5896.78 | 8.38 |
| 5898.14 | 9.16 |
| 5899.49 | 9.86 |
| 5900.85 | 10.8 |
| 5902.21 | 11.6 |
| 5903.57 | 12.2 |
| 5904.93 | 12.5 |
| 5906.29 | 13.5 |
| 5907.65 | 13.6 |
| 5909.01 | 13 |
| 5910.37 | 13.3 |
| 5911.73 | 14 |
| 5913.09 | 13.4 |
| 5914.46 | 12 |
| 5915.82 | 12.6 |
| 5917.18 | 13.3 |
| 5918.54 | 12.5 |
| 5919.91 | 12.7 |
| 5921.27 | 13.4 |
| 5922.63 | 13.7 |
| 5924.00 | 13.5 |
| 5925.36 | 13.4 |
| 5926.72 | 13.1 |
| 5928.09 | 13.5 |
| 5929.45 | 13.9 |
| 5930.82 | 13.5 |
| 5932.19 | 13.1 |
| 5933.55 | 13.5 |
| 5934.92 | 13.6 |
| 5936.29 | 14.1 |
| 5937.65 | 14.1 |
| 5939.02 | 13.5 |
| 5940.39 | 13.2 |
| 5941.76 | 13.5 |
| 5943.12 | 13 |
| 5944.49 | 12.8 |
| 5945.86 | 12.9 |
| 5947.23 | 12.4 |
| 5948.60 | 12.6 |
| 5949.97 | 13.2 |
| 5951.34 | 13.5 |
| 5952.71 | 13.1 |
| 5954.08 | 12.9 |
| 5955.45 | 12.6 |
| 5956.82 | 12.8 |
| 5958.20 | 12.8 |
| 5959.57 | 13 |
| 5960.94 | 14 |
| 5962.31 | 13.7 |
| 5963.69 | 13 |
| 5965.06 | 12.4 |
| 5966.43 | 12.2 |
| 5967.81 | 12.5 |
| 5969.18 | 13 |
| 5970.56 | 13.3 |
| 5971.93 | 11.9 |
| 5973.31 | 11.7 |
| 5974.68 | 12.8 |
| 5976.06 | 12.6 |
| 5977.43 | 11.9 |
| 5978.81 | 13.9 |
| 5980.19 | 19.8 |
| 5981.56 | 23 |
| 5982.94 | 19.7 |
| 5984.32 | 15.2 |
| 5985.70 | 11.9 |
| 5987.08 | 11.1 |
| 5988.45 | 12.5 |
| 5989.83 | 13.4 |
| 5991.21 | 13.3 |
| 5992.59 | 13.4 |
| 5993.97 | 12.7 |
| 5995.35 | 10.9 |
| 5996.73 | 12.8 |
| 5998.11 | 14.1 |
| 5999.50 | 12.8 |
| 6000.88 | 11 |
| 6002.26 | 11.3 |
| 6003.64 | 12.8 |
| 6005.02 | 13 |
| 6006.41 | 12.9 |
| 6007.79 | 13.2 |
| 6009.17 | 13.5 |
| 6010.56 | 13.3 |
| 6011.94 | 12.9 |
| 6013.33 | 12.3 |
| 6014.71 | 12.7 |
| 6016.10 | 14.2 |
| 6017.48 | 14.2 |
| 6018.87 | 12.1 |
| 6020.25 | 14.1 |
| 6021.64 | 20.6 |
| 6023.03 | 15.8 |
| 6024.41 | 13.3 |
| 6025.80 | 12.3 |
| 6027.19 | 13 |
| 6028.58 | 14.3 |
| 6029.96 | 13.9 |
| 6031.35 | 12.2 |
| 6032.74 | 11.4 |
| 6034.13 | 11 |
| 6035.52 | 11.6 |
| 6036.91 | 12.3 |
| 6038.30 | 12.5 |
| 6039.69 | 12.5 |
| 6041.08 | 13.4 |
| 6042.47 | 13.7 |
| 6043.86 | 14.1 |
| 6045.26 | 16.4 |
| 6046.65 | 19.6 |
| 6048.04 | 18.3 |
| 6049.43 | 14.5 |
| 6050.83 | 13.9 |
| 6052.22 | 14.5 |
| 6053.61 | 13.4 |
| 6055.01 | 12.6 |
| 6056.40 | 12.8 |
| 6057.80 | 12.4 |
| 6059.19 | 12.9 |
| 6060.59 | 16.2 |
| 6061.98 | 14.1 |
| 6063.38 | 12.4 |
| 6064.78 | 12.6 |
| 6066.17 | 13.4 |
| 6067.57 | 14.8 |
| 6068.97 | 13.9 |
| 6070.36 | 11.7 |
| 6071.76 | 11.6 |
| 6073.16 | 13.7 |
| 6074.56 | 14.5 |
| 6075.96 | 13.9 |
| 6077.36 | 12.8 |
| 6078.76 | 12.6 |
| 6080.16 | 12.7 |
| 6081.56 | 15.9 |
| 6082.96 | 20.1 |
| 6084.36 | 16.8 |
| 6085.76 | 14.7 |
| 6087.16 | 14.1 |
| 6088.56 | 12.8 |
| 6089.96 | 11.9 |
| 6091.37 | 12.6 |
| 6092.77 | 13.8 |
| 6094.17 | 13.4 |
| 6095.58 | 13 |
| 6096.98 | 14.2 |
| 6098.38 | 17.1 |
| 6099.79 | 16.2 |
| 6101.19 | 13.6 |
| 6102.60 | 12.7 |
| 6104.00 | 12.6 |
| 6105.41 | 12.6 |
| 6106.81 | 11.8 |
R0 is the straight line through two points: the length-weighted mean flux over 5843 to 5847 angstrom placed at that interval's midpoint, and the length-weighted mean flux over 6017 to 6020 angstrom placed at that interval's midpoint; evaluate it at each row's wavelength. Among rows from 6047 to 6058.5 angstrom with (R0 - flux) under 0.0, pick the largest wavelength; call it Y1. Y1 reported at 6053.61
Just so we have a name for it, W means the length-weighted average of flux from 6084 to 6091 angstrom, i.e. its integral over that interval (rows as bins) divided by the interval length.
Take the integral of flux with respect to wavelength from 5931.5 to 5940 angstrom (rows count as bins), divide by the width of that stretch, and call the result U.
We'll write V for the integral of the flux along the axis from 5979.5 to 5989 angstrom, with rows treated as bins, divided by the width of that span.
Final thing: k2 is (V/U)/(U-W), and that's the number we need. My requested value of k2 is -5.3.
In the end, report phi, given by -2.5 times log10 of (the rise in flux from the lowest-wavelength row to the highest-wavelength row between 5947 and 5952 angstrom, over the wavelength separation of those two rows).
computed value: 1.4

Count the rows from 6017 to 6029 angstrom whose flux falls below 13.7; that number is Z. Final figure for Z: 4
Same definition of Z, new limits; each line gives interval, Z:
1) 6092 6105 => 5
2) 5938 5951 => 9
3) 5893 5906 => 9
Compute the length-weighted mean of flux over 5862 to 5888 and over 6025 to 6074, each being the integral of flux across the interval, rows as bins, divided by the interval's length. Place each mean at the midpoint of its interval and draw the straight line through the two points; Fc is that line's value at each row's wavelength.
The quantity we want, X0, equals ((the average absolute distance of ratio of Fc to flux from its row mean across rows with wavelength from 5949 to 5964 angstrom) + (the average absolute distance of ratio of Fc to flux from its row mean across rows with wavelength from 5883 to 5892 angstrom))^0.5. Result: 0.45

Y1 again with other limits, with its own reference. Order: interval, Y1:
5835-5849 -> 5844.06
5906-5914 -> 5911.73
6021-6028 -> 6024.41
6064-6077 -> 6075.96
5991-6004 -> 5998.11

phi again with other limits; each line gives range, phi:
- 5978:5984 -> -0.4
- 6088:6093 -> 1.6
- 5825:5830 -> 2.1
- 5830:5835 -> 2.8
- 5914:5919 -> 2.3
